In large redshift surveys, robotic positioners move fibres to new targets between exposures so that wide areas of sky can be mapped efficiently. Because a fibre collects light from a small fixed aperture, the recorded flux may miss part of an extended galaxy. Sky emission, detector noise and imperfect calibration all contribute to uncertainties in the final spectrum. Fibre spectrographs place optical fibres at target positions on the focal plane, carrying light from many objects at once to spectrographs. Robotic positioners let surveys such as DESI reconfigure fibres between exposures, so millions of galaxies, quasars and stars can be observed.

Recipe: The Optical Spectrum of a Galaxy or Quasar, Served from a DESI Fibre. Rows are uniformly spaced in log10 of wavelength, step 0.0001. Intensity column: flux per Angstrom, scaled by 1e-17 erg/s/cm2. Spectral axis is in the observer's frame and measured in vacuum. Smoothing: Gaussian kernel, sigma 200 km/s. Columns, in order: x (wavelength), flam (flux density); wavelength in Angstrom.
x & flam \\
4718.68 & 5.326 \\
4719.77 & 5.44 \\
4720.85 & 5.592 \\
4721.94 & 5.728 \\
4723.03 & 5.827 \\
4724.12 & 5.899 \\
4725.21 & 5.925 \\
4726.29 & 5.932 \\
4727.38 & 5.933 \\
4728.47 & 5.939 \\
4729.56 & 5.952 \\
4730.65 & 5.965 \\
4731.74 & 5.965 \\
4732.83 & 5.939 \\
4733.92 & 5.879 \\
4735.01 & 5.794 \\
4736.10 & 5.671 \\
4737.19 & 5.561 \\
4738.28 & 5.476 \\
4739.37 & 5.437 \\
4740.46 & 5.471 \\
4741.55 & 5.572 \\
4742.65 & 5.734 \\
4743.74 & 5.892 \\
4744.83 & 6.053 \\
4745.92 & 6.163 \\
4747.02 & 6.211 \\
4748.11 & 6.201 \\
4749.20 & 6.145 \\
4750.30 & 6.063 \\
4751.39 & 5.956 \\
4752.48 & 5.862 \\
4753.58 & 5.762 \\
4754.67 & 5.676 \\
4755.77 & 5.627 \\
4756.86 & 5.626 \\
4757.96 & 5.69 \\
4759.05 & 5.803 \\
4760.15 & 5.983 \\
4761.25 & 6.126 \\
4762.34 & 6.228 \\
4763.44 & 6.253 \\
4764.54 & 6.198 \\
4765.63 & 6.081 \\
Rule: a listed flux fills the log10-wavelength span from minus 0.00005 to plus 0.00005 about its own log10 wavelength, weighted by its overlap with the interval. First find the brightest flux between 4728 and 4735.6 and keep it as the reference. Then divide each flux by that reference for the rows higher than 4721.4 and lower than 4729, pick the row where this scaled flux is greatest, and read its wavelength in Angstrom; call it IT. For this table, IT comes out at 4728.47 Angstrom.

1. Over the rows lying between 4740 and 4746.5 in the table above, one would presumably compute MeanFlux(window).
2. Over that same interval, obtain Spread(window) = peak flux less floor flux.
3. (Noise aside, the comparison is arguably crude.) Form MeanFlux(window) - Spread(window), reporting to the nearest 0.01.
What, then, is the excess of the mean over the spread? 5.12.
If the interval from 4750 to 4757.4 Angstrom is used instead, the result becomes 5.36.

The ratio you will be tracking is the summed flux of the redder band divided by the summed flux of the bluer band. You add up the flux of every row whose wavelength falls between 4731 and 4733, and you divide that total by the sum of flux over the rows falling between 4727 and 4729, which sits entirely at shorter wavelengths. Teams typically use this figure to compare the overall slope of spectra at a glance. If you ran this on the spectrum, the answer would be 1.00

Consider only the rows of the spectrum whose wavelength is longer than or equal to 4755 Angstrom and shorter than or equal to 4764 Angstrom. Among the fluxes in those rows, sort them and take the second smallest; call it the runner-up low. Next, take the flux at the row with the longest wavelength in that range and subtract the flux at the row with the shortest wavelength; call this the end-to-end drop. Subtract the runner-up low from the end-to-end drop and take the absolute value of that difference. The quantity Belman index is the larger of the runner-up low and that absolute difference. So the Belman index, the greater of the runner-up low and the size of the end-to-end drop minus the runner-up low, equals 5.63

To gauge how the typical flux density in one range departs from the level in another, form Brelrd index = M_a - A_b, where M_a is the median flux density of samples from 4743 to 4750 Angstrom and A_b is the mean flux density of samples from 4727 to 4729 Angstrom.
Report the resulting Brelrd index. 0.22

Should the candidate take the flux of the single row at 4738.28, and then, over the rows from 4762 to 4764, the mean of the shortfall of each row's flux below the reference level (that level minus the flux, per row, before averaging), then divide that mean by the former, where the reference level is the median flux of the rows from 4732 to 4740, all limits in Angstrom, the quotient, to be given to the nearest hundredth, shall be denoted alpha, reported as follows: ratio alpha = -0.10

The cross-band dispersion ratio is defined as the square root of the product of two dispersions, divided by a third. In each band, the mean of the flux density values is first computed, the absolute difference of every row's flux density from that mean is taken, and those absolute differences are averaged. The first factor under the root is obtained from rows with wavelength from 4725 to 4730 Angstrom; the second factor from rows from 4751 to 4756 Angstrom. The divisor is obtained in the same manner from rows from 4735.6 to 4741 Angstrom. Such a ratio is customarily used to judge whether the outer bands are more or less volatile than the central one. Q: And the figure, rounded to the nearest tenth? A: 0.4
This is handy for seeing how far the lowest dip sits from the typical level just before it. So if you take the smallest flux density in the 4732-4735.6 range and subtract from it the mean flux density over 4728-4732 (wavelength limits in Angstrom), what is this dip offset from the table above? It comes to -0.16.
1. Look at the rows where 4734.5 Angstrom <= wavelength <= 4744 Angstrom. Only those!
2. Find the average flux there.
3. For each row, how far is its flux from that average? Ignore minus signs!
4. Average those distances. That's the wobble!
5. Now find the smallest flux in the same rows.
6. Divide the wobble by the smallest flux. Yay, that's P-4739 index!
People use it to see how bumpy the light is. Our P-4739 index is 0.024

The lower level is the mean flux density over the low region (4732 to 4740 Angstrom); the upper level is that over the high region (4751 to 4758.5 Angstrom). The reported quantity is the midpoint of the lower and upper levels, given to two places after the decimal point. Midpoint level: 5.71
